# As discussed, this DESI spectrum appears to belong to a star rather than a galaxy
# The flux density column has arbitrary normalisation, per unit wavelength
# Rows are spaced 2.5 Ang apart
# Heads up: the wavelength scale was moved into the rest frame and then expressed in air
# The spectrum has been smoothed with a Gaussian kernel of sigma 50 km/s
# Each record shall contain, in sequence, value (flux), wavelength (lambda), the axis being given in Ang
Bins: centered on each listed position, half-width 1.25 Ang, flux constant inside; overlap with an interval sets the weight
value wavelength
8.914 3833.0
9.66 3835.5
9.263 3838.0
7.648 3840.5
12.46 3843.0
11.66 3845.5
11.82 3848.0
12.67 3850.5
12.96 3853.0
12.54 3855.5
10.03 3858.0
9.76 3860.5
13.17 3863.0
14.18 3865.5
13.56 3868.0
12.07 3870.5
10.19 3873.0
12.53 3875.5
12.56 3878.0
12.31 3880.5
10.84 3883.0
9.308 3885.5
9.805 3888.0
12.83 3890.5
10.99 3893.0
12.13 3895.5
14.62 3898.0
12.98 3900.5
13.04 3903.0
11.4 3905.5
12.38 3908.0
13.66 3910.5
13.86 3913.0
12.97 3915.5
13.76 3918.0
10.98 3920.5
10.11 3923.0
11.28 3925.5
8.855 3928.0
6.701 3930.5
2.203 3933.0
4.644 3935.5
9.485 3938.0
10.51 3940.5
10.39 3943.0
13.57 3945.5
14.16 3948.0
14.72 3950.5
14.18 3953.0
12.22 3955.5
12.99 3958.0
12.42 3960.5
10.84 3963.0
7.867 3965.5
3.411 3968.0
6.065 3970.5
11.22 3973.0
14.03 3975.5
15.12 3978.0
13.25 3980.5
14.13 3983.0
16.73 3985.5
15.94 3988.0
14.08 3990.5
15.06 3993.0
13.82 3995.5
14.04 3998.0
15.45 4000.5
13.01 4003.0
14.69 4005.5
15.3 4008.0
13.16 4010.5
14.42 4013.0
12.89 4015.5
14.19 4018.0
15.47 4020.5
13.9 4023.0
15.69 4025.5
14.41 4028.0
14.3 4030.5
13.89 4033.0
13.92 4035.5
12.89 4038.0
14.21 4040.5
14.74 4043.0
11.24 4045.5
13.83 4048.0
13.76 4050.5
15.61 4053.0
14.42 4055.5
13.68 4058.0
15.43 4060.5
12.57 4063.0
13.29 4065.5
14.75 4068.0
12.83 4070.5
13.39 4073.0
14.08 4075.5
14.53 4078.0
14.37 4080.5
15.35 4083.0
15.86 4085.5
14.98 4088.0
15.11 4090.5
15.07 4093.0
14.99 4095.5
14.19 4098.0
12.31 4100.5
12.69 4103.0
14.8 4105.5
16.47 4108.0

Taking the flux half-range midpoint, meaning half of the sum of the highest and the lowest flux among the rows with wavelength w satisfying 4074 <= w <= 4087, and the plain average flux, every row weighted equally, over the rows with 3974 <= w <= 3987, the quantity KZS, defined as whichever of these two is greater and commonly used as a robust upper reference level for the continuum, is 15.0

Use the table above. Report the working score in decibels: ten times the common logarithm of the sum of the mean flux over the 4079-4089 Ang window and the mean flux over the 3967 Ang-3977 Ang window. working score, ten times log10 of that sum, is 13.8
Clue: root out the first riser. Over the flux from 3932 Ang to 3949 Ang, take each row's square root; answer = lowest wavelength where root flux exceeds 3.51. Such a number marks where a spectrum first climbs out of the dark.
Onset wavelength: 3945.5 Ang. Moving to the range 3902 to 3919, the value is 3903.0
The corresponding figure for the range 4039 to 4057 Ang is 4040.5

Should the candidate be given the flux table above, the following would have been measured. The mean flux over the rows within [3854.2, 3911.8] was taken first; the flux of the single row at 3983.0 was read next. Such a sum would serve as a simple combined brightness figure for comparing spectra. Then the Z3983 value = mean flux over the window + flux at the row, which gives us 26.2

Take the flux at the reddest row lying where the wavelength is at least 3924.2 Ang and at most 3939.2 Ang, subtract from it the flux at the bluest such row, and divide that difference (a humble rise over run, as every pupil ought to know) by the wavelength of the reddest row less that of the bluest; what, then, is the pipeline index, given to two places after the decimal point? -0.14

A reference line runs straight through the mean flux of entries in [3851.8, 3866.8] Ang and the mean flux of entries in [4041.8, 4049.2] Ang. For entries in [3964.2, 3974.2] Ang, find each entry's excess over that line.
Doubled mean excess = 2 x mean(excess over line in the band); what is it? -11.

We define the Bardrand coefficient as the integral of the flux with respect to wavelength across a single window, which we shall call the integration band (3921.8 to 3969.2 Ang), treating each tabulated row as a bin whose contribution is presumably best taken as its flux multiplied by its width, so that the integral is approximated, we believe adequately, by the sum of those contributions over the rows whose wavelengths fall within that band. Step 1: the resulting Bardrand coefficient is 476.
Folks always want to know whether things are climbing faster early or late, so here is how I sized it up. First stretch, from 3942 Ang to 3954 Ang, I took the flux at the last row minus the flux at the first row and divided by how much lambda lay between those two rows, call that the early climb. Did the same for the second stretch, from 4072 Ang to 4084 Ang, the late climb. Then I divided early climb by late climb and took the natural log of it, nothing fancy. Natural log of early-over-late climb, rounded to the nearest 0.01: 0.66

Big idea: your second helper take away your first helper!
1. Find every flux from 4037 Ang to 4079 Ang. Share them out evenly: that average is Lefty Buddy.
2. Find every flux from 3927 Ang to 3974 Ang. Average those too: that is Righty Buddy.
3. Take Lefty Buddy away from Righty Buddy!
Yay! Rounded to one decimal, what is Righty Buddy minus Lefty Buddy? -4.0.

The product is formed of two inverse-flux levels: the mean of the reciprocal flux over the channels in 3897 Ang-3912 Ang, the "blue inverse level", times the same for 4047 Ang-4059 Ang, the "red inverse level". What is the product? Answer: 0.0054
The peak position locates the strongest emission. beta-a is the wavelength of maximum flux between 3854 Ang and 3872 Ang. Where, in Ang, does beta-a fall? 3865.5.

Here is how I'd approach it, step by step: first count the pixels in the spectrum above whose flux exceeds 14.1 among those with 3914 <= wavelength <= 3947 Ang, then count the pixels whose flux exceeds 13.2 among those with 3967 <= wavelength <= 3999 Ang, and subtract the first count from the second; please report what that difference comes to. 10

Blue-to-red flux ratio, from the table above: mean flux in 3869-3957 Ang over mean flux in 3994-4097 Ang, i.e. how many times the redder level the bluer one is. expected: 0.80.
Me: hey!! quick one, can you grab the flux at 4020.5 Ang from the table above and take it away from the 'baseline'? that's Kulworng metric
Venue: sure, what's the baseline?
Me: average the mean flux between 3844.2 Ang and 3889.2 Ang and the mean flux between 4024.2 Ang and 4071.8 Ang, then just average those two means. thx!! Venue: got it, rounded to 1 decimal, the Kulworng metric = -2.6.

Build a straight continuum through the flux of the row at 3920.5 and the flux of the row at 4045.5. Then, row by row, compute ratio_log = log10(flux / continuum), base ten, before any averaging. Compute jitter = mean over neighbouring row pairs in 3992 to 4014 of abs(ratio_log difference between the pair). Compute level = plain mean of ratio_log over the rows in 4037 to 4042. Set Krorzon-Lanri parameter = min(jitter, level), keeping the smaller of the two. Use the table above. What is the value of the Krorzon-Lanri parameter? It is 0.042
